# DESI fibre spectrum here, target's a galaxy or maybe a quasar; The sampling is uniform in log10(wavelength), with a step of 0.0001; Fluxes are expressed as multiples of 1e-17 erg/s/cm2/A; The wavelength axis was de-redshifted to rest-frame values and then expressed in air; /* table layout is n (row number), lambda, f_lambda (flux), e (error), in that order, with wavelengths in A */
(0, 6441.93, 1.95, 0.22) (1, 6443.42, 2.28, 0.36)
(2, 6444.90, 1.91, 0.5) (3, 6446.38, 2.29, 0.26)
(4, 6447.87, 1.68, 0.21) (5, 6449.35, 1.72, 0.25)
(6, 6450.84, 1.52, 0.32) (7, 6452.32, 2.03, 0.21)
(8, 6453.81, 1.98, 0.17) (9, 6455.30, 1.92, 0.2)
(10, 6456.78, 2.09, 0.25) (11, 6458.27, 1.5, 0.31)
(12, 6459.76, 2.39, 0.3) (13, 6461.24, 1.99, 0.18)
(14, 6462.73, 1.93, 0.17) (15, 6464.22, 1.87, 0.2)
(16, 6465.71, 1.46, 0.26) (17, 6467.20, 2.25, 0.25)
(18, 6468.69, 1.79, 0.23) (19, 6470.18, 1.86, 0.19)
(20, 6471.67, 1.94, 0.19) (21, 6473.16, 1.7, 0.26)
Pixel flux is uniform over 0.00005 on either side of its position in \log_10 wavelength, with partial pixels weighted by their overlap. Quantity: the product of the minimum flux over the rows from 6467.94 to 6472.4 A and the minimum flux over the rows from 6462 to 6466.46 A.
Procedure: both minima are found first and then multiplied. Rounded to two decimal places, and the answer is 2.61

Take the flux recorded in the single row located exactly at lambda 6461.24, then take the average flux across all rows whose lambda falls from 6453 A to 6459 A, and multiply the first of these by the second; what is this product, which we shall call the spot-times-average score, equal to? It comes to 3.73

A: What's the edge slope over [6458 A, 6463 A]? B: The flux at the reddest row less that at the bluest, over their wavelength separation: 0.10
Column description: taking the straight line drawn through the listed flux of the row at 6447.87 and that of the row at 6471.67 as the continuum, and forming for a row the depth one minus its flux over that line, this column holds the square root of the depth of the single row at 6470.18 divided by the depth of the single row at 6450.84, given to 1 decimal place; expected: 0.5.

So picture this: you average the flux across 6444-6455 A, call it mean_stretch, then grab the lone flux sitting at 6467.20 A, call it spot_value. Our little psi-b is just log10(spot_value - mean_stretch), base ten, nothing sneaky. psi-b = -0.4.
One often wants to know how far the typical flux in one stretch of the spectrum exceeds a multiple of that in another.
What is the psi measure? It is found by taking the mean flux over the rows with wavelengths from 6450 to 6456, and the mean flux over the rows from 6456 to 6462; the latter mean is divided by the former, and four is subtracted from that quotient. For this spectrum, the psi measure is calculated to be -2.93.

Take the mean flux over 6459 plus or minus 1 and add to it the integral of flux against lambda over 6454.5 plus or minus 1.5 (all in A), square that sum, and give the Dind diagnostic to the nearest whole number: 60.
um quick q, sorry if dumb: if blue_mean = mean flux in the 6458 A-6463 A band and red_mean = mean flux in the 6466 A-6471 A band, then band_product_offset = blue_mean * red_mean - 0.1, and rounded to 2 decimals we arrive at 3.74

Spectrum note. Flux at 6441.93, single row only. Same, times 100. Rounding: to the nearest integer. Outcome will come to 195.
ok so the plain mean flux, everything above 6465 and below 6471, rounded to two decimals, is 1.84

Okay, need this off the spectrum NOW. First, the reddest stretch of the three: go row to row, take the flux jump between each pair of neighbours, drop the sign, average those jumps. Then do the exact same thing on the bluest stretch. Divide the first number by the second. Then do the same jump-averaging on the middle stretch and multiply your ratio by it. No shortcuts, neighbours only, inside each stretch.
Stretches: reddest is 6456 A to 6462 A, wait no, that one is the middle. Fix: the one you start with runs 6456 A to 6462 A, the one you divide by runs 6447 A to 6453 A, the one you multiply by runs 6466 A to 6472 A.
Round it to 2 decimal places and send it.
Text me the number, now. 0.51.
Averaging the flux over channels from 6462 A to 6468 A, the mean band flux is 1.88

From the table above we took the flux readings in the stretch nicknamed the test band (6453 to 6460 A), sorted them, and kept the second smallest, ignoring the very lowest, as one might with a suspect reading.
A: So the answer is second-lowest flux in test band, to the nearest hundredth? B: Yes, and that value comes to 1.92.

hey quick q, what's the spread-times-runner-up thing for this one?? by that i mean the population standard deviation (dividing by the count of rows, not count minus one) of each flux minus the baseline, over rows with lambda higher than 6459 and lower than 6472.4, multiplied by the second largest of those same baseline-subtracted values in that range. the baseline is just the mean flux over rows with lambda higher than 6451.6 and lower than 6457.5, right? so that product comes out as 0.06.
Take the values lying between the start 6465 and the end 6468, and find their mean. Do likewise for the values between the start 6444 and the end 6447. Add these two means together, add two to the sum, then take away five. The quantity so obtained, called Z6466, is 0.96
